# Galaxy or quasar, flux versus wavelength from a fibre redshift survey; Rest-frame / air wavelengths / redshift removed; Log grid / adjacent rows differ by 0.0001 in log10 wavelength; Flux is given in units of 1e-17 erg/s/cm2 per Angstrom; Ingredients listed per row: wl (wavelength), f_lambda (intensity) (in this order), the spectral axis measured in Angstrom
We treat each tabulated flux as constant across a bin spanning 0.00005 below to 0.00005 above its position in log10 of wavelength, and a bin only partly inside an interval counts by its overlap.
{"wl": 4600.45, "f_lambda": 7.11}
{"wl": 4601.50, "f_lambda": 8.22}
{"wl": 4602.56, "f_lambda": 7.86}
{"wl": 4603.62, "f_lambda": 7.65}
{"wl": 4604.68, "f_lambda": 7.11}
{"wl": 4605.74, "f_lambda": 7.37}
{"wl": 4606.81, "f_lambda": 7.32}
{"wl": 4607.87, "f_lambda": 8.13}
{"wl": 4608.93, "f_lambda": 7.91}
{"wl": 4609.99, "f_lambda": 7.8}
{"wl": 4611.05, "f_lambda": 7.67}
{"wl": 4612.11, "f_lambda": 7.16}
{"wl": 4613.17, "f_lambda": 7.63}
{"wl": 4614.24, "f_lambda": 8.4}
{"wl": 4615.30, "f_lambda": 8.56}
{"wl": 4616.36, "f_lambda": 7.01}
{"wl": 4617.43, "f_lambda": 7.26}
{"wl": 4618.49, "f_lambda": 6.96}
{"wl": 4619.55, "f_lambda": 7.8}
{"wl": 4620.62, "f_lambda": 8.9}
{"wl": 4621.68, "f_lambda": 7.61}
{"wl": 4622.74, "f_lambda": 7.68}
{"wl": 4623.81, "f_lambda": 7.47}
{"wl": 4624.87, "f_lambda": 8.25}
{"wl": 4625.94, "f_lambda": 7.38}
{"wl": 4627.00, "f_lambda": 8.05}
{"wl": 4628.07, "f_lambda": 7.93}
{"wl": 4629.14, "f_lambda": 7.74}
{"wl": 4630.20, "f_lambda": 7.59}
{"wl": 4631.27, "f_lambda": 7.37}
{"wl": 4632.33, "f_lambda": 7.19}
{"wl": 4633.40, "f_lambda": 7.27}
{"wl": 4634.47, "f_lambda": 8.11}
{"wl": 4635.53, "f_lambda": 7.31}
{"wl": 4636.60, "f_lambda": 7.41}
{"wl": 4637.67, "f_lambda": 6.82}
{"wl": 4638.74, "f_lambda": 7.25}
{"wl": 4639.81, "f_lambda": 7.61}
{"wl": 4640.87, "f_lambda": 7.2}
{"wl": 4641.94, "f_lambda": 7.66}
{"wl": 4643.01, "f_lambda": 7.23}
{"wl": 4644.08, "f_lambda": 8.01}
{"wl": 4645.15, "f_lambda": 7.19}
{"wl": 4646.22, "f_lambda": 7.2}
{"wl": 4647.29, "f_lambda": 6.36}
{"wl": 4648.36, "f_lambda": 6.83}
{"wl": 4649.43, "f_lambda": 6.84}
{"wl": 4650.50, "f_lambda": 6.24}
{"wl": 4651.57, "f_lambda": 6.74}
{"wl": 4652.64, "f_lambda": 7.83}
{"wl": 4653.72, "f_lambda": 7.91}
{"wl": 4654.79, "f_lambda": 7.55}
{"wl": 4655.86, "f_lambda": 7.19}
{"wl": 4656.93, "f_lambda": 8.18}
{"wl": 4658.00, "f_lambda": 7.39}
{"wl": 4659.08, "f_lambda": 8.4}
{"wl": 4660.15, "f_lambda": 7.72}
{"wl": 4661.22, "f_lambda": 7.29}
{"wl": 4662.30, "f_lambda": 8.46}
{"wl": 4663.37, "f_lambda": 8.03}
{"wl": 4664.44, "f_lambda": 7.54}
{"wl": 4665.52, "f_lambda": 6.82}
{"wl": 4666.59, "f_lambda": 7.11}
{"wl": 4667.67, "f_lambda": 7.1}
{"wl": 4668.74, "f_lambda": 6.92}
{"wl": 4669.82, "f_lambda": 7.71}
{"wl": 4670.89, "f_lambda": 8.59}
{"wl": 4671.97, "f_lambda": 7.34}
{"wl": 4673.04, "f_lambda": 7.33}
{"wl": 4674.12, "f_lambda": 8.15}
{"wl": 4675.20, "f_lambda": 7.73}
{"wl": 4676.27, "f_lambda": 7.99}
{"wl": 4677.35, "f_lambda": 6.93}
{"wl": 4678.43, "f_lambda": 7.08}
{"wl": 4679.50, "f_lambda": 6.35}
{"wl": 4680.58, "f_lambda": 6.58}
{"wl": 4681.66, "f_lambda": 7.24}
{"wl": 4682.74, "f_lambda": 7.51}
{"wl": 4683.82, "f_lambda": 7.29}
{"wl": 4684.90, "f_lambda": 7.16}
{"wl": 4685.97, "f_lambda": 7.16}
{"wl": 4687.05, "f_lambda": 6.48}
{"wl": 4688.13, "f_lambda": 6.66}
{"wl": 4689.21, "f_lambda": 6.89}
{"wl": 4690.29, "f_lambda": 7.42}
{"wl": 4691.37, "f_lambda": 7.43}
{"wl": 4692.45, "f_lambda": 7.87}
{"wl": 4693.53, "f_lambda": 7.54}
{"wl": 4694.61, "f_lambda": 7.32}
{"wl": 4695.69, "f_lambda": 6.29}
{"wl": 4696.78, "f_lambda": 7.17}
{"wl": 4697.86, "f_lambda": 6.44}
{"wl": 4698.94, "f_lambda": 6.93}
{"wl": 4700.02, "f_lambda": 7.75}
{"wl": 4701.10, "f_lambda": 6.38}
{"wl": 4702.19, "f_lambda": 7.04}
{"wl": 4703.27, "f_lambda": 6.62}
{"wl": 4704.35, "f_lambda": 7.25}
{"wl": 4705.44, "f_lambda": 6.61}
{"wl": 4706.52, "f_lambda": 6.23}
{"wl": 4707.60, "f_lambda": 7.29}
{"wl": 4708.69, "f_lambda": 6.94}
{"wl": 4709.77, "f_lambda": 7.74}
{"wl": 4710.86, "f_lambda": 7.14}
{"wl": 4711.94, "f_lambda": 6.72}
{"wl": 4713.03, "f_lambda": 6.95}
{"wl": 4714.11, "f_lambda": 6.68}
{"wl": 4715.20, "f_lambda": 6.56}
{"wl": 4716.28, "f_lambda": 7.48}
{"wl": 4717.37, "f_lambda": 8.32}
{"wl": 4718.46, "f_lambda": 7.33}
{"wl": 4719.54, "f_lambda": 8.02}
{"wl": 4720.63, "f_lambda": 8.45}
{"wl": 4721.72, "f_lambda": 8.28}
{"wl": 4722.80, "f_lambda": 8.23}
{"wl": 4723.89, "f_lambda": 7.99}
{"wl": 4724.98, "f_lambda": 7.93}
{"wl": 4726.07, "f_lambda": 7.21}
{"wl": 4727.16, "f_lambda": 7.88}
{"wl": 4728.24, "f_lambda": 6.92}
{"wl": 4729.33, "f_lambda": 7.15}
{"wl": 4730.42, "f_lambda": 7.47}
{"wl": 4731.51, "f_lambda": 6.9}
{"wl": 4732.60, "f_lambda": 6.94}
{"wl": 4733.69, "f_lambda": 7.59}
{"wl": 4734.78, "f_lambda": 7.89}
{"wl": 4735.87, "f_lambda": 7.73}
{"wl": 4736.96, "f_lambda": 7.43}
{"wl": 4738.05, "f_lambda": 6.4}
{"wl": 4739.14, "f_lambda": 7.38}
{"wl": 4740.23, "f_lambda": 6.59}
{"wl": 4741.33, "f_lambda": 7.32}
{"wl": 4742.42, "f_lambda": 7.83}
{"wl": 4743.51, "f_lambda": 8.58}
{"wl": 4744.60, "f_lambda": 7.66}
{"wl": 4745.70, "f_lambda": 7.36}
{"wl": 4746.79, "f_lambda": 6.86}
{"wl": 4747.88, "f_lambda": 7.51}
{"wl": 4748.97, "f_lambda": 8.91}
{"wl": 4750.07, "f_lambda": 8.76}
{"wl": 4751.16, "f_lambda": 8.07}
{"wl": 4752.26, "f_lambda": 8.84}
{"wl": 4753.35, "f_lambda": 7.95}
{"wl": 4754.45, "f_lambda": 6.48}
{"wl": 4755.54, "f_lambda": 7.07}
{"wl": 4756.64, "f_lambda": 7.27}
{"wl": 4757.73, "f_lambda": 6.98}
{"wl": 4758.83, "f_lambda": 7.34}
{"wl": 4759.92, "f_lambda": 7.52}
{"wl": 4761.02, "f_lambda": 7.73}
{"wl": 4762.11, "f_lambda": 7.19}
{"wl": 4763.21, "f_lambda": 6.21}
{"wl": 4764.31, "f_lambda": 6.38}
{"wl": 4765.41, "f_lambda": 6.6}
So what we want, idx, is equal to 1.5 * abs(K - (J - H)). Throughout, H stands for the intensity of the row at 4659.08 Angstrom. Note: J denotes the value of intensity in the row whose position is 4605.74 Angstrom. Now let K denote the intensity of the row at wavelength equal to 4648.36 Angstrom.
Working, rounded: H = 8.4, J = 7.37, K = 6.83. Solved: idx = 11.8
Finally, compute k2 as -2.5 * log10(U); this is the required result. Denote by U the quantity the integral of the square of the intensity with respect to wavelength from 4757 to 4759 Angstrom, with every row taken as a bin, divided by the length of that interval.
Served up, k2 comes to -4.27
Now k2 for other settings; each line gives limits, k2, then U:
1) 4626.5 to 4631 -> -4.46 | 61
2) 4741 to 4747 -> -4.42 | 59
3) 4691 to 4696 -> -4.33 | 54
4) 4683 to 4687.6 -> -4.24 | 50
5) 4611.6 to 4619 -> -4.40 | 58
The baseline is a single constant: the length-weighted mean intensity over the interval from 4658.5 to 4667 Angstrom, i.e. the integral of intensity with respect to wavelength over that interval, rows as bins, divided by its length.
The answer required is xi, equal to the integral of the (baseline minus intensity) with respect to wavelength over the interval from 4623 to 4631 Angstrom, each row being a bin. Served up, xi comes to -0.6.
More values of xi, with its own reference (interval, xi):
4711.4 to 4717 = 4.2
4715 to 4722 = -1.0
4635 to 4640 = 2.1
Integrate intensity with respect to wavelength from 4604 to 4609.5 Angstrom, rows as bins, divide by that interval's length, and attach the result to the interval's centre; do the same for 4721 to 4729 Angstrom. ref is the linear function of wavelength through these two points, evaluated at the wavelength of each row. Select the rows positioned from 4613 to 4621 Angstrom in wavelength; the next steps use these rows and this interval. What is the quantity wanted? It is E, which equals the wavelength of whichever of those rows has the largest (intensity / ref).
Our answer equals 4620.62 Angstrom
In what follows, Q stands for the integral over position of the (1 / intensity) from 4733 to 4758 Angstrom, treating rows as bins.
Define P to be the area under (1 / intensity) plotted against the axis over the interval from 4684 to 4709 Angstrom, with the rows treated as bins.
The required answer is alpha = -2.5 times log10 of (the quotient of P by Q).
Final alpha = -0.08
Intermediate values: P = 3.59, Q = 3.32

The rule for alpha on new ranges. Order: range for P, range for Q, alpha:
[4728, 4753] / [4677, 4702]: 0.08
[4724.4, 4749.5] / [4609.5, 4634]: -0.06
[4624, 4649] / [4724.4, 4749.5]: 0.00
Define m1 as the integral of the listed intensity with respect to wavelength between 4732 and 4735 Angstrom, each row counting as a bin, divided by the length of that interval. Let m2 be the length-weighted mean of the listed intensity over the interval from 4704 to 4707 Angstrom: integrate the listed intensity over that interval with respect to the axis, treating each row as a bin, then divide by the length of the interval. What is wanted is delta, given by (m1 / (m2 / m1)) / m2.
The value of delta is 1.24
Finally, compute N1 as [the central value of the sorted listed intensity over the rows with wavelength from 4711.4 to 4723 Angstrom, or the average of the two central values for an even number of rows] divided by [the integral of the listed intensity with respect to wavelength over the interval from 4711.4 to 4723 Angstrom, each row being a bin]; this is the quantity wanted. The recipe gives 0.0856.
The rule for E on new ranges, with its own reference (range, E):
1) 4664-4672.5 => 4670.89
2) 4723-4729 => 4723.89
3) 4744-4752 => 4748.97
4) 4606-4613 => 4607.87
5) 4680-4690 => 4682.74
